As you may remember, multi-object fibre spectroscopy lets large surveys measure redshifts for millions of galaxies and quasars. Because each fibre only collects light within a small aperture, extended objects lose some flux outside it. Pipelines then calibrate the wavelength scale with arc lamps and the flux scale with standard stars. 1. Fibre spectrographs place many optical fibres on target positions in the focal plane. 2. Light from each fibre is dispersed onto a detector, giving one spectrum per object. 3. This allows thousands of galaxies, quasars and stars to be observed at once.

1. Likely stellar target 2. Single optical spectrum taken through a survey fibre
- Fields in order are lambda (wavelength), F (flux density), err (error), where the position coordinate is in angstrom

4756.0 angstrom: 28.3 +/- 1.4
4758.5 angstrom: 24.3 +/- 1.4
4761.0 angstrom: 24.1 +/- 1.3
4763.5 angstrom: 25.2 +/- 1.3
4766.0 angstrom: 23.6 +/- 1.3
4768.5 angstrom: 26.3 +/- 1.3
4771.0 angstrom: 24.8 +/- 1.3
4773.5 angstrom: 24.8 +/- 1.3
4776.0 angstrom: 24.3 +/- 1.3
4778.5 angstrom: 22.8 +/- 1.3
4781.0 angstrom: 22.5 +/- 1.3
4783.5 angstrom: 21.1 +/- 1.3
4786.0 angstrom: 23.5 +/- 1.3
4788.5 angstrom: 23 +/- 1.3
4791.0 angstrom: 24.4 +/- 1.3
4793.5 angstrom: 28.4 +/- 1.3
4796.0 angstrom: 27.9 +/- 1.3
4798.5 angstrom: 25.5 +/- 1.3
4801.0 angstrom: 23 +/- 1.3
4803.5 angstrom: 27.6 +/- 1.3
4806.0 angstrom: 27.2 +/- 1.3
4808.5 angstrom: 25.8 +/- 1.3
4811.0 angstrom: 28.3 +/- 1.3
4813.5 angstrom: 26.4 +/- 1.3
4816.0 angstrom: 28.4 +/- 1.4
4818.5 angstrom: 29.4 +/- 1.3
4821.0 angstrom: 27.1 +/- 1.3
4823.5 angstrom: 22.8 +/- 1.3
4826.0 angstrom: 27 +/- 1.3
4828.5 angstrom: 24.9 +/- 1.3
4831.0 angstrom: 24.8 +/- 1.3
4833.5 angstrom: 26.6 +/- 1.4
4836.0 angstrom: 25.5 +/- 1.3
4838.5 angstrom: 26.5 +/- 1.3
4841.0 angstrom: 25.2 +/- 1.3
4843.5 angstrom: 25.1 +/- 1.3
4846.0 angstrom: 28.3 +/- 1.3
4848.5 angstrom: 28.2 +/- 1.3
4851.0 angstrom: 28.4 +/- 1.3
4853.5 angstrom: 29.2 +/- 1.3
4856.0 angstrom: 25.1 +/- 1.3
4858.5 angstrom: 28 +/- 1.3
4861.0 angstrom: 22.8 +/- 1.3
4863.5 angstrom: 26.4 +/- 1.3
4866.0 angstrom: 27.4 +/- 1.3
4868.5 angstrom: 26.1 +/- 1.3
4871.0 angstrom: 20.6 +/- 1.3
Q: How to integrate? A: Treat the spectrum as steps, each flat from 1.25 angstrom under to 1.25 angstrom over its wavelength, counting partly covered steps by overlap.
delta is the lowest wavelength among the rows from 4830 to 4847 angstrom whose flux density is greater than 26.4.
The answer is 4833.5 angstrom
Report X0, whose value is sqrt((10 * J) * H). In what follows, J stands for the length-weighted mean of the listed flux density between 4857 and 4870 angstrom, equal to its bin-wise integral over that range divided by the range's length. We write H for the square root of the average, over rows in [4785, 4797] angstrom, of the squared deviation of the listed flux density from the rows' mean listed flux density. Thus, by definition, 24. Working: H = 2.3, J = 26.0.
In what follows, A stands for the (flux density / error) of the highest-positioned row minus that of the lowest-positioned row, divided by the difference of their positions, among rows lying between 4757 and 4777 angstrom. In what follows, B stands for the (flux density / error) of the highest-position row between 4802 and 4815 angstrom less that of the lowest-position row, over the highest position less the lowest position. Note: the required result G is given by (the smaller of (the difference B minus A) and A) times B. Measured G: 0.016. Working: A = 0.08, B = -0.1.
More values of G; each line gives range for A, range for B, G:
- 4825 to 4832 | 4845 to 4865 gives 0.028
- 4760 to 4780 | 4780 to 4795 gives -0.021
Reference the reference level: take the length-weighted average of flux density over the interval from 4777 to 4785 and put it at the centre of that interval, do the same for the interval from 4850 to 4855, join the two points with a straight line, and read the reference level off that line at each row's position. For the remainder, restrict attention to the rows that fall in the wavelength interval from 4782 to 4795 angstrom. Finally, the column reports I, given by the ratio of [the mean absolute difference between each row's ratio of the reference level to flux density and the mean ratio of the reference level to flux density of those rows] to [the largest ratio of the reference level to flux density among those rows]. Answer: 0.06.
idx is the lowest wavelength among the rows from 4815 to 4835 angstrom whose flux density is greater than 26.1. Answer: 4816.0 angstrom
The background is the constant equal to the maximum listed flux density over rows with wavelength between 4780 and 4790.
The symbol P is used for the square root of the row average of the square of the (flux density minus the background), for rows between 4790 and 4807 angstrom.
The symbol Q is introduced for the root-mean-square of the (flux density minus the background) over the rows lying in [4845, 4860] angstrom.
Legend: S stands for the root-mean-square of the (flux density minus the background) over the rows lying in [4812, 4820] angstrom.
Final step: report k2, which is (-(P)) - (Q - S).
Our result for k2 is -3.2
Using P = 3.36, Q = 4.6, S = 4.7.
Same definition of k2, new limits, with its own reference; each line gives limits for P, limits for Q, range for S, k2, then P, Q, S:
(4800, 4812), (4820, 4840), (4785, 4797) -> -3.0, 3.44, 2.5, 3.0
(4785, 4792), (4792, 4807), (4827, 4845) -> -2.1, 0.59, 3.6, 2.1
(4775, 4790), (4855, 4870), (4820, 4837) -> -1.7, 1.16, 3.0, 2.5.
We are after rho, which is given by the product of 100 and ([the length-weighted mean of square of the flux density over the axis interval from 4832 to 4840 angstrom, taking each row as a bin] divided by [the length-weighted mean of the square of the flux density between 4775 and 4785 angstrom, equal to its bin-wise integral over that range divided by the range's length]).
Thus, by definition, 133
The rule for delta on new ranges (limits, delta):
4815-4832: 4816.0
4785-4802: 4793.5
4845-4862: 4846.0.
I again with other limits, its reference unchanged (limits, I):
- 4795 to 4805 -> 0.06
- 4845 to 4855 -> 0.01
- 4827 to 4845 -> 0.02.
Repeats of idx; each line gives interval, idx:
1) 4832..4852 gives 4833.5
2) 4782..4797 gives 4793.5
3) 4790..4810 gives 4793.5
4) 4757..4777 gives 4768.5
